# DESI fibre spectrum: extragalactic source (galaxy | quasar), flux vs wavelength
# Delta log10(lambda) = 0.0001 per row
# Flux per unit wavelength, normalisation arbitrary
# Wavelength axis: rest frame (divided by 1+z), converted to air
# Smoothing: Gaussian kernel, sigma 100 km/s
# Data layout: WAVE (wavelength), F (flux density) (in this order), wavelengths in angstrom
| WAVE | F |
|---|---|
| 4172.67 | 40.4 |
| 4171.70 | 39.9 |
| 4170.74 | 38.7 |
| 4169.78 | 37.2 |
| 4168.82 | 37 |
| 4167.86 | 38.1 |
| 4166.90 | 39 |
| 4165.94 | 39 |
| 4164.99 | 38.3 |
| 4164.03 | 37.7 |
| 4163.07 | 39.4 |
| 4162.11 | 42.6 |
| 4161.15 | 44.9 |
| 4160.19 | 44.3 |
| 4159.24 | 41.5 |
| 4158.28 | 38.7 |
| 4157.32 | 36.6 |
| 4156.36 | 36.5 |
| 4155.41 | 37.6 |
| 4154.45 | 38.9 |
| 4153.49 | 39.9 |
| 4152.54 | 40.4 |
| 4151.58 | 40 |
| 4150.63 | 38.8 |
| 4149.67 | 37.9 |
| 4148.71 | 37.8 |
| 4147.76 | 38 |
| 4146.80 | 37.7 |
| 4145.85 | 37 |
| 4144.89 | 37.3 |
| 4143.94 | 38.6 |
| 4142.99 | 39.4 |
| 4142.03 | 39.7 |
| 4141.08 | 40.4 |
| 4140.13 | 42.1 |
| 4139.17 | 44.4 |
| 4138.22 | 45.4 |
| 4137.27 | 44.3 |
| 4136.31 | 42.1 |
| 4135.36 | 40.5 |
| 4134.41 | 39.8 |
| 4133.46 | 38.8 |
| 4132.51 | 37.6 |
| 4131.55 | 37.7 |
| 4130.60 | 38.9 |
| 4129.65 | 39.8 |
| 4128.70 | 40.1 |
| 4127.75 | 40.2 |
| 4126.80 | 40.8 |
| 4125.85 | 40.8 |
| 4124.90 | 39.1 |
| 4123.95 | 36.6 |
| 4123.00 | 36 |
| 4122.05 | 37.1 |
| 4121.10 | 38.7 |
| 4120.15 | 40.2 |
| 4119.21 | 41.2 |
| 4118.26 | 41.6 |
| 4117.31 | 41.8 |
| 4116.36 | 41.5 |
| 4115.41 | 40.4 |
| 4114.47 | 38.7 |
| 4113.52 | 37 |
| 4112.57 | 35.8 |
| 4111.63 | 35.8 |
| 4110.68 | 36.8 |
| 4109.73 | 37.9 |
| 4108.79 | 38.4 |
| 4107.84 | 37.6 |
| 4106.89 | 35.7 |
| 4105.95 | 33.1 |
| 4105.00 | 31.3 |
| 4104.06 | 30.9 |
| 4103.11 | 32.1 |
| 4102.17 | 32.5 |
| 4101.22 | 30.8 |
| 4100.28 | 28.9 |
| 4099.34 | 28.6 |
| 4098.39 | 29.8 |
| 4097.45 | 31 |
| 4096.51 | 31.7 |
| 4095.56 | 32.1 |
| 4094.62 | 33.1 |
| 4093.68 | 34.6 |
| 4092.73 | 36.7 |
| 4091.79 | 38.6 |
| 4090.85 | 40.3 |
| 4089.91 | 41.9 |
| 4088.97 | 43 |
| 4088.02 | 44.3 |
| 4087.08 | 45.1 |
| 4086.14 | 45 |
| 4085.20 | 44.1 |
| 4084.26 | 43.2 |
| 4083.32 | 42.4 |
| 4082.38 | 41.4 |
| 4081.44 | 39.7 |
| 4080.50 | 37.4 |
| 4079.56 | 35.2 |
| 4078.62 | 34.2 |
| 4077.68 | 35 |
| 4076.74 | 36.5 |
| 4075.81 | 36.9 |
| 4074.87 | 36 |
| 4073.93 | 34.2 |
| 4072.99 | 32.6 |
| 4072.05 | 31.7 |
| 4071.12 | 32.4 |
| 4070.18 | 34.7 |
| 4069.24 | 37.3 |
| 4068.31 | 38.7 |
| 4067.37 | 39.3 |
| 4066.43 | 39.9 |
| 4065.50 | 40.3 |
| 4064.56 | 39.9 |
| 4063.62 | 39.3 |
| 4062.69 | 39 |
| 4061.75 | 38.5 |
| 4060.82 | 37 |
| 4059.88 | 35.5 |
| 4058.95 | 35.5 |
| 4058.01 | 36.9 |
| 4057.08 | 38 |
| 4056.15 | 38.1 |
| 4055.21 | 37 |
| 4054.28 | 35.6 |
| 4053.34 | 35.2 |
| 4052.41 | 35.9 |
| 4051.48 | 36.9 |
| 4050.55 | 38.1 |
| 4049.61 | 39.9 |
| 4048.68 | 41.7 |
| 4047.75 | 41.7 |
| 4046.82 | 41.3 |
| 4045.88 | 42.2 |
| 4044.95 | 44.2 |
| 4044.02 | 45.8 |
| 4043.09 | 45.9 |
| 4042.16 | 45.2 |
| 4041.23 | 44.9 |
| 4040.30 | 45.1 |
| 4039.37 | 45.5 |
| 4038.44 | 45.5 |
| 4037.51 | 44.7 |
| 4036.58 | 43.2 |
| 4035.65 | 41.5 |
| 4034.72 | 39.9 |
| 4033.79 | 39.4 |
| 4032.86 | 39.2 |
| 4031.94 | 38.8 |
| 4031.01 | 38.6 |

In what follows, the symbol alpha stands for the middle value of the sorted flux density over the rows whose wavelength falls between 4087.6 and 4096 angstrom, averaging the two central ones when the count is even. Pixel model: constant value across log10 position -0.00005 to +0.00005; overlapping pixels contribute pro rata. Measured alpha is 38.6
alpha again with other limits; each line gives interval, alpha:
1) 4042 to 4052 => 41.7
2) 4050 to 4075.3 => 37.0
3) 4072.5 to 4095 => 38.0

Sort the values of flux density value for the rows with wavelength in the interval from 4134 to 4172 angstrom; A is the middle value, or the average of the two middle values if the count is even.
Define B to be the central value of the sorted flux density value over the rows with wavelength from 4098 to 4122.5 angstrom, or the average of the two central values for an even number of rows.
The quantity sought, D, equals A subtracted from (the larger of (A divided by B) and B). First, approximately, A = 39.0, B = 36.9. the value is -2.1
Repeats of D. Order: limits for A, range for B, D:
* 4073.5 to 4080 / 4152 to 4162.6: 4.7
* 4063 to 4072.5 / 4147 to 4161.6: -0.2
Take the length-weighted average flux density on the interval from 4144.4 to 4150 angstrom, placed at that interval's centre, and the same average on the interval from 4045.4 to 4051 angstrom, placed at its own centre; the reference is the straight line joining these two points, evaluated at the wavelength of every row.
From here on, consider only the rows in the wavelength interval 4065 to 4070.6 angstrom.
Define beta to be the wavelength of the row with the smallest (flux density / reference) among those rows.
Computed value 4070.18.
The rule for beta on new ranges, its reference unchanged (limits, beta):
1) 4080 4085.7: 4080.50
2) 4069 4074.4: 4072.05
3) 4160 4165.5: 4164.03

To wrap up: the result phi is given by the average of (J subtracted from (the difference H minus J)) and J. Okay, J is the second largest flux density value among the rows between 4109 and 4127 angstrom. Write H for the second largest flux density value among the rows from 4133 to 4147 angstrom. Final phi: 1.4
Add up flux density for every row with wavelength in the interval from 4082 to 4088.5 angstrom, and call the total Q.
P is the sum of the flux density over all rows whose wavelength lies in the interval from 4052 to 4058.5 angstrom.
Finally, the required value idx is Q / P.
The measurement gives 1.19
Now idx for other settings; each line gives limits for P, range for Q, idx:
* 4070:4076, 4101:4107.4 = 0.95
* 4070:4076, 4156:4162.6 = 1.20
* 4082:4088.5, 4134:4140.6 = 0.98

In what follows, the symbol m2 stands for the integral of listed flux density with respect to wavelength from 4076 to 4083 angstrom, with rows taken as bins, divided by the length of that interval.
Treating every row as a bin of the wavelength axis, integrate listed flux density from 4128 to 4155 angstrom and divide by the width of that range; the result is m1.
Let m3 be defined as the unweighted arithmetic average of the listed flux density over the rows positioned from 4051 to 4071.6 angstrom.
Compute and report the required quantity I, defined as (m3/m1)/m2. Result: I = 0.0252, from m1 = 39.8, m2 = 37.2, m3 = 37.3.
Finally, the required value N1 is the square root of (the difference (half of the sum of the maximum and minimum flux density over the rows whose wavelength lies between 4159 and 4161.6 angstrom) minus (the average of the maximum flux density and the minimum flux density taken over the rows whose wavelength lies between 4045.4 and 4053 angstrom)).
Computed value 2.0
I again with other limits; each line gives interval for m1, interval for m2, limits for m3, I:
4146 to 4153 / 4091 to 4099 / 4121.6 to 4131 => 0.0300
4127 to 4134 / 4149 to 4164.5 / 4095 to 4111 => 0.0212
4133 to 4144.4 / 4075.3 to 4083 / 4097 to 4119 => 0.0229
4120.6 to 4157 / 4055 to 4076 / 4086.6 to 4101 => 0.0248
